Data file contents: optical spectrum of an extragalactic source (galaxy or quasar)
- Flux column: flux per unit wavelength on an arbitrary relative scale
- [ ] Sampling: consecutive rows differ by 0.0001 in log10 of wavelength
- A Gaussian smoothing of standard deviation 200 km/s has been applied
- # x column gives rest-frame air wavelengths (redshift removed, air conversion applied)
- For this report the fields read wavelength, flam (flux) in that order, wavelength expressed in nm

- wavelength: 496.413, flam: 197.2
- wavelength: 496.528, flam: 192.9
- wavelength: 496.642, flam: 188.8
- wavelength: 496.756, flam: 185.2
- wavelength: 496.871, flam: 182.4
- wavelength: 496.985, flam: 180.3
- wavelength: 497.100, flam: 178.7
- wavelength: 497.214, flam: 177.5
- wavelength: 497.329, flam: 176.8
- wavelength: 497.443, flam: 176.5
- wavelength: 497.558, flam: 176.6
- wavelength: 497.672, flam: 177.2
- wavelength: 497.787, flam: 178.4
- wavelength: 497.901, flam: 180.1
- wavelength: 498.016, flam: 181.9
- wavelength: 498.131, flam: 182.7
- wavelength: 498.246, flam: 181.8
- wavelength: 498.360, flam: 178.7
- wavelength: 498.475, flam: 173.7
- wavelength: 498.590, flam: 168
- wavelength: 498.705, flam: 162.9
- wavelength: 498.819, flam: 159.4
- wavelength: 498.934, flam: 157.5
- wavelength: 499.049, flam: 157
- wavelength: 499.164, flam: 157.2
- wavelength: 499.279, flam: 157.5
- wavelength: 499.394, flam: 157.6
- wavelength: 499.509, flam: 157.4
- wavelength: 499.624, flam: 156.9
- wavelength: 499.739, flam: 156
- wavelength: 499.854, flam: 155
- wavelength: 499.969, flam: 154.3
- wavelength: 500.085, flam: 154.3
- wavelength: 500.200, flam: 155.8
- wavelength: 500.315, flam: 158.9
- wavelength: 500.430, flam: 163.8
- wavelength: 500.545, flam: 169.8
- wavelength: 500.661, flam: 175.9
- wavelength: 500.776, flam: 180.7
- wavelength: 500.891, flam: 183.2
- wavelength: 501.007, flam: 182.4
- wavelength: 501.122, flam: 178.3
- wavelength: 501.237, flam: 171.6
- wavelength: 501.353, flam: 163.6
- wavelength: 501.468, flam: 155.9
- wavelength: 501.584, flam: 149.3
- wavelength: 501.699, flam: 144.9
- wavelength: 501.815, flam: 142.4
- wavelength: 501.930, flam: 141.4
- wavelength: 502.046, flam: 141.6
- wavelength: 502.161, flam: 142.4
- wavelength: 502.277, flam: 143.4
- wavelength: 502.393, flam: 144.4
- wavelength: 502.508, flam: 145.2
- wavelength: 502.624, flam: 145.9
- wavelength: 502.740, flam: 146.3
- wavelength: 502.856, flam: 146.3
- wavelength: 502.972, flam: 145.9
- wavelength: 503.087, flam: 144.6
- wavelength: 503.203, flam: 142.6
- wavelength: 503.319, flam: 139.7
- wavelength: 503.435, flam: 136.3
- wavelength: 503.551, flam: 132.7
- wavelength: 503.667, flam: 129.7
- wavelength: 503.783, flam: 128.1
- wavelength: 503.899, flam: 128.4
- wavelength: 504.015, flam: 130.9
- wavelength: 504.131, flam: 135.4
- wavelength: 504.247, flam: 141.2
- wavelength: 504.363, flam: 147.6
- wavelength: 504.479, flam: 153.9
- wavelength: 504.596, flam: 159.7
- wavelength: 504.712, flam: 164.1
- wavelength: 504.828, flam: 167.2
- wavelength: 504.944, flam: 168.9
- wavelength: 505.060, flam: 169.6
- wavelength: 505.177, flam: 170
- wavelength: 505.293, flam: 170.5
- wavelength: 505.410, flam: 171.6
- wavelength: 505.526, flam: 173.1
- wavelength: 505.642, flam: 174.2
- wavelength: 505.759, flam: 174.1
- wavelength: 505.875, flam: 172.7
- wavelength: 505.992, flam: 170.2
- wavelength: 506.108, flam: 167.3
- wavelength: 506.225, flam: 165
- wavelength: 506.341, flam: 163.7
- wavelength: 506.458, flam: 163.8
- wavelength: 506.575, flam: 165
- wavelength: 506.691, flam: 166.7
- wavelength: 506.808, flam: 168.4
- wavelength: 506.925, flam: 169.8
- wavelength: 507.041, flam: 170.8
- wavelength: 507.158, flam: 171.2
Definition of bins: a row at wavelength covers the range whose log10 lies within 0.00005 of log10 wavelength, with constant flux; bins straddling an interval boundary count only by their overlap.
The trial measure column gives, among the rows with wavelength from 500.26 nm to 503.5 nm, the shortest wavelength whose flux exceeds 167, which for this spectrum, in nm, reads 500.545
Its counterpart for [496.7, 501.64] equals 496.756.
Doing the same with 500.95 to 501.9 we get 501.007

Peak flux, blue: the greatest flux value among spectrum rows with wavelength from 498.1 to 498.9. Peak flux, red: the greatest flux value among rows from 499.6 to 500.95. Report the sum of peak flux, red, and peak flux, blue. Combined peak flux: 366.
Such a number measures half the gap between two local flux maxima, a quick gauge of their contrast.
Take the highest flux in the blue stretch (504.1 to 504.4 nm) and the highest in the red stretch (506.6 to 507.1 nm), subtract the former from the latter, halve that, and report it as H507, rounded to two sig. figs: 12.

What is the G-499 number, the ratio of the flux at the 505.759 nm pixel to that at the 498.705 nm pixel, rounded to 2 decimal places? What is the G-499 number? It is 1.07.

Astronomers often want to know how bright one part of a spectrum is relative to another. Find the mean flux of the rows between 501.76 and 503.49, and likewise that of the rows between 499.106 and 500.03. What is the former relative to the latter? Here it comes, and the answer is 0.92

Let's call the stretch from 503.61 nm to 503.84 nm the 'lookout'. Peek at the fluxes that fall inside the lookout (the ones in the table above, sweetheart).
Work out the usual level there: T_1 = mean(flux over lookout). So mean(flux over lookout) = 129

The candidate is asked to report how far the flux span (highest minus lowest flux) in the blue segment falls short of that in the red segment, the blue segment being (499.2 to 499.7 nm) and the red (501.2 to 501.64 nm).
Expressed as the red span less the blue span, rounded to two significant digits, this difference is 22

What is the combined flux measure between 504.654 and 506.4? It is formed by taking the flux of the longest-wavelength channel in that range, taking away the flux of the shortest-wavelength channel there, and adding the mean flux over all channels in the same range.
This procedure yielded 169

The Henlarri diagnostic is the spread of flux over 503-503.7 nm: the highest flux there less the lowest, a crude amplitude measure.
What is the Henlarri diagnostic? 15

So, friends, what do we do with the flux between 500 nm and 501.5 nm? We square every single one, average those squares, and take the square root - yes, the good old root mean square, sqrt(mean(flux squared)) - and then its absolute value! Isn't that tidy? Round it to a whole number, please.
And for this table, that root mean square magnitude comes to 169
